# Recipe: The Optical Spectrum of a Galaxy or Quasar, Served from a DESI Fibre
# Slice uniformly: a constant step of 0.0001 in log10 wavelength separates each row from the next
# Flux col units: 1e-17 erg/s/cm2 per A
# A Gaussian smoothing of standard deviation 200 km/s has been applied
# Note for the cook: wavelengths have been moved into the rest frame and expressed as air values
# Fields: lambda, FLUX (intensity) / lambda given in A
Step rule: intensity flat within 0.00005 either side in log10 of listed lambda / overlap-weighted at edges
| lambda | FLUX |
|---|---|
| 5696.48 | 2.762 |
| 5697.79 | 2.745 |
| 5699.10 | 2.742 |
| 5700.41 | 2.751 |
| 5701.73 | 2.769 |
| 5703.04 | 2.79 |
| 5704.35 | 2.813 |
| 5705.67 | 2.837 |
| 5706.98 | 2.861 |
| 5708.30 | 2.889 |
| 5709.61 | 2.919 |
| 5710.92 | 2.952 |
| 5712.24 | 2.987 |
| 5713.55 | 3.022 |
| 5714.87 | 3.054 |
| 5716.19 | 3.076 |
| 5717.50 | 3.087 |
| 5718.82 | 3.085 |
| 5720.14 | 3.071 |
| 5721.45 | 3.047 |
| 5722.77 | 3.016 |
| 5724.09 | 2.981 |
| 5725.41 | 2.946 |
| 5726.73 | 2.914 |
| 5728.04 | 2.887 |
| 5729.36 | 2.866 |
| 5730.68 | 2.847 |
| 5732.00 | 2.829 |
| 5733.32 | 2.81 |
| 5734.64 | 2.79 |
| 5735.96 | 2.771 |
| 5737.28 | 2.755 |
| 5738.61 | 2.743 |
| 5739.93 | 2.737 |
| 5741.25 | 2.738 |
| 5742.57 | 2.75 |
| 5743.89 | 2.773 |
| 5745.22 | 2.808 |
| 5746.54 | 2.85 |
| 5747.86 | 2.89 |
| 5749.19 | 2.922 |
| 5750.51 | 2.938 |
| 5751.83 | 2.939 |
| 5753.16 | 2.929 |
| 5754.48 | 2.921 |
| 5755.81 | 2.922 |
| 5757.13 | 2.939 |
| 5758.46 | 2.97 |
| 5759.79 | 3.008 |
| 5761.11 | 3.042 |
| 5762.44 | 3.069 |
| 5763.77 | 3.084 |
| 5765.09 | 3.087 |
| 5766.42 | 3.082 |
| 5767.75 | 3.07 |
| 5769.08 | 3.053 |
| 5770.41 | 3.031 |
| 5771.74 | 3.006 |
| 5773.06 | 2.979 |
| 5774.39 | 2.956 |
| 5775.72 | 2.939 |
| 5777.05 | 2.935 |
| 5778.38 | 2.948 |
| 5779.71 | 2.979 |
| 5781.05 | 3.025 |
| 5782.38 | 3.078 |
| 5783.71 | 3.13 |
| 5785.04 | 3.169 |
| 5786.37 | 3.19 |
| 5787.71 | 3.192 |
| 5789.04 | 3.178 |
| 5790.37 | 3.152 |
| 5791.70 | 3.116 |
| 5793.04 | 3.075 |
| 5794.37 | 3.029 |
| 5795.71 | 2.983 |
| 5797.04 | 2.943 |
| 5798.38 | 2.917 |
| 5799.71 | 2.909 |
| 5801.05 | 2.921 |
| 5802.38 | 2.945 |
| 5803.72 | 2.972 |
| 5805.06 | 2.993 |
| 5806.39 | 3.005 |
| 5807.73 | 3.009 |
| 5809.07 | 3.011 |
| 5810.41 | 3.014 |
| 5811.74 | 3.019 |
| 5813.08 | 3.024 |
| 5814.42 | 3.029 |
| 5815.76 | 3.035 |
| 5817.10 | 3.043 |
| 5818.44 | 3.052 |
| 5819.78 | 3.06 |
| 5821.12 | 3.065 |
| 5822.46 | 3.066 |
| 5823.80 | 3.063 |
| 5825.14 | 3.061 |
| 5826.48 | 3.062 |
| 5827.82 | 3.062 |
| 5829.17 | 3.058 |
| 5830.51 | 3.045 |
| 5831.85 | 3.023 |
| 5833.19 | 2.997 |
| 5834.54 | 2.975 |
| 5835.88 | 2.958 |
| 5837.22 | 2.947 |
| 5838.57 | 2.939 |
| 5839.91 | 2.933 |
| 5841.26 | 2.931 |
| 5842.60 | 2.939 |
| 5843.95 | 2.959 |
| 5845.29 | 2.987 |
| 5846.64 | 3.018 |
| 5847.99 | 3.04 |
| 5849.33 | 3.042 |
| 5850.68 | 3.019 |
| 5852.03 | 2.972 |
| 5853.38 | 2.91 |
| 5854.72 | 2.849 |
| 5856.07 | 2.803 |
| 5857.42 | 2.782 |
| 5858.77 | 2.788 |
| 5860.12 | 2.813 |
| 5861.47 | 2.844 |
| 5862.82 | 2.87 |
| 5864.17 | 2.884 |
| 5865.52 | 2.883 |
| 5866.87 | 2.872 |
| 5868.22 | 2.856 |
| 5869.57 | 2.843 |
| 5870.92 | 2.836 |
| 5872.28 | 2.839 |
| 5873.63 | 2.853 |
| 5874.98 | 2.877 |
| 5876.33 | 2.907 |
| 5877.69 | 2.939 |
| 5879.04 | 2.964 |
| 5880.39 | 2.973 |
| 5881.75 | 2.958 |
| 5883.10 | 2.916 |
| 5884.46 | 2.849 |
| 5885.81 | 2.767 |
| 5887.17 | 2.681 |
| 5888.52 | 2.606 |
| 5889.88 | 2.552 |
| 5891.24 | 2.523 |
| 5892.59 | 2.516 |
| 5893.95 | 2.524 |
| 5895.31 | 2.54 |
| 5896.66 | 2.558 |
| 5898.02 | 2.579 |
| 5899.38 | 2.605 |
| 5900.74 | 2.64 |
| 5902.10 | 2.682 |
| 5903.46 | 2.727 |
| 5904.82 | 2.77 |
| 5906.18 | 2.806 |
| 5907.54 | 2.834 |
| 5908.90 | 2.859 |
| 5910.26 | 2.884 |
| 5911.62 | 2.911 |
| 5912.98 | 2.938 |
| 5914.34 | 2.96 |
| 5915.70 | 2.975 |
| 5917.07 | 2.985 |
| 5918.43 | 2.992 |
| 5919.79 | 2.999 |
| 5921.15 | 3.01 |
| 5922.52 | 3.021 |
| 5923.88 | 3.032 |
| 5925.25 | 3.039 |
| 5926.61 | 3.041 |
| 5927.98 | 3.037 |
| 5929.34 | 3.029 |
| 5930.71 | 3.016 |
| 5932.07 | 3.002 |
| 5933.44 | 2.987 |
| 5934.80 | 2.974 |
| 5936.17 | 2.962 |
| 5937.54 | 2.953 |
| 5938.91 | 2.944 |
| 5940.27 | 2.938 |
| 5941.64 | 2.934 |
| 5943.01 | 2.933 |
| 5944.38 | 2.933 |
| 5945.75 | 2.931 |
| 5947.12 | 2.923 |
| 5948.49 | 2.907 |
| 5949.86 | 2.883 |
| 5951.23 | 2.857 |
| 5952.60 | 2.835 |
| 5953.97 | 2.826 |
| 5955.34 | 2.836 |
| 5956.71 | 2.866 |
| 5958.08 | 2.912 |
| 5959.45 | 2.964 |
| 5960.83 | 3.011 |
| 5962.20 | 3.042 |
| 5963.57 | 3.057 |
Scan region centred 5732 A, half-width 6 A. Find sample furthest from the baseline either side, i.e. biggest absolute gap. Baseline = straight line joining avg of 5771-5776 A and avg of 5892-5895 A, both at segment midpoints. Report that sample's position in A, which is 5737.28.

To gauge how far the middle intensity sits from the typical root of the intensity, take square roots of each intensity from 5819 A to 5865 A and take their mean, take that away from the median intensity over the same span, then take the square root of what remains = 1.12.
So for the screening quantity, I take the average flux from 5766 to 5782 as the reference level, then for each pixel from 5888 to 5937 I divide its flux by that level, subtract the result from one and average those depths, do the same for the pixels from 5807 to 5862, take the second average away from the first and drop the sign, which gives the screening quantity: 0.048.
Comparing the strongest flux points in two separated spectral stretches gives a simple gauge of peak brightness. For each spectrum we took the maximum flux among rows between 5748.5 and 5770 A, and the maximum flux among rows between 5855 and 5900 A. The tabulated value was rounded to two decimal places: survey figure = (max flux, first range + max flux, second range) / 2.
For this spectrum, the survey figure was 3.03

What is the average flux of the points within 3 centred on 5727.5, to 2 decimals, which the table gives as 2.90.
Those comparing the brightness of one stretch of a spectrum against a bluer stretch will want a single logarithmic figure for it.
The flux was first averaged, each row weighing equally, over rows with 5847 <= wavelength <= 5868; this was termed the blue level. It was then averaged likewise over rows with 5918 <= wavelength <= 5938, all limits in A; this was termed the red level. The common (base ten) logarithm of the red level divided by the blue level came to 0.0169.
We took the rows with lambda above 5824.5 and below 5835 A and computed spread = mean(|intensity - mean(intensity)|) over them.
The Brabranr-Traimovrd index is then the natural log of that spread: -3.58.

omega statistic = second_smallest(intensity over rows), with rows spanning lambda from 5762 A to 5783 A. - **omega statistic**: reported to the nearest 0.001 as 2.939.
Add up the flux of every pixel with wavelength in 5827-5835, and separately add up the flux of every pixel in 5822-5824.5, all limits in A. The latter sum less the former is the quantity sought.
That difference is -12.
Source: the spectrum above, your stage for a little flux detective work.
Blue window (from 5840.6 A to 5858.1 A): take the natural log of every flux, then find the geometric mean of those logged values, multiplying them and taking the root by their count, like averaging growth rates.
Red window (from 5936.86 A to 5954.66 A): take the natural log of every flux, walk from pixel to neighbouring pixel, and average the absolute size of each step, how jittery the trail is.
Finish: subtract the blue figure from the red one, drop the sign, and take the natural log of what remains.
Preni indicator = 0.072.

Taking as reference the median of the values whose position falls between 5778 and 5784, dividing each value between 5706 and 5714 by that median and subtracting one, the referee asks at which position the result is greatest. 5713.55 A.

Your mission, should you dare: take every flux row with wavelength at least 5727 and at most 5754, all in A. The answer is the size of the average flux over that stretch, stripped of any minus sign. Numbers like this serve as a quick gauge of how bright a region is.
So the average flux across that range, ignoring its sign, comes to 2.83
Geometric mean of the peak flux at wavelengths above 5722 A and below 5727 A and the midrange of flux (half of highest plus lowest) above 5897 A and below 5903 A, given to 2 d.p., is 2.82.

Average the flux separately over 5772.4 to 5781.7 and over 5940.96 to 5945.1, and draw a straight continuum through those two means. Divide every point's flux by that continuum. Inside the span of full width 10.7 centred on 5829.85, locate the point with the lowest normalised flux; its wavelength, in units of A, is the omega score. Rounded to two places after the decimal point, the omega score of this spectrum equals 5834.54 A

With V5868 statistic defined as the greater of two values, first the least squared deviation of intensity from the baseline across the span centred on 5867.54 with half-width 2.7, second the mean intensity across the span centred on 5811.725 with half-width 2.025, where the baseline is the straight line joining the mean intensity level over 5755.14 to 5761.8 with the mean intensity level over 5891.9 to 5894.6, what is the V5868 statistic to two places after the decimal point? 3.02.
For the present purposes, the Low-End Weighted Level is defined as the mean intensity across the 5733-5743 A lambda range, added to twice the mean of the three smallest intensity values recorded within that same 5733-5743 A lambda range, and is 8.24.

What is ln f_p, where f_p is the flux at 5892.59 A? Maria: 0.92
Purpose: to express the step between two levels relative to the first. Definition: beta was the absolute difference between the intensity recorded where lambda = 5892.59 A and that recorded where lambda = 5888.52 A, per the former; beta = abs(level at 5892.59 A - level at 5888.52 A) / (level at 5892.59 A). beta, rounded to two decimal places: 0.04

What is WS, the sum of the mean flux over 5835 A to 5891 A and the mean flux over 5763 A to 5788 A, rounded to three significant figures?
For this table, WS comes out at 5.93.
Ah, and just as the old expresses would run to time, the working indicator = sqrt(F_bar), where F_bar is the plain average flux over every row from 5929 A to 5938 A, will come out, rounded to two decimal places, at 1.73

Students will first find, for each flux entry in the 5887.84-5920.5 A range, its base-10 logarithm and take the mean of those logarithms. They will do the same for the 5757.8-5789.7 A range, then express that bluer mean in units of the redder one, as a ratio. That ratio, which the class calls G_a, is 1.10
